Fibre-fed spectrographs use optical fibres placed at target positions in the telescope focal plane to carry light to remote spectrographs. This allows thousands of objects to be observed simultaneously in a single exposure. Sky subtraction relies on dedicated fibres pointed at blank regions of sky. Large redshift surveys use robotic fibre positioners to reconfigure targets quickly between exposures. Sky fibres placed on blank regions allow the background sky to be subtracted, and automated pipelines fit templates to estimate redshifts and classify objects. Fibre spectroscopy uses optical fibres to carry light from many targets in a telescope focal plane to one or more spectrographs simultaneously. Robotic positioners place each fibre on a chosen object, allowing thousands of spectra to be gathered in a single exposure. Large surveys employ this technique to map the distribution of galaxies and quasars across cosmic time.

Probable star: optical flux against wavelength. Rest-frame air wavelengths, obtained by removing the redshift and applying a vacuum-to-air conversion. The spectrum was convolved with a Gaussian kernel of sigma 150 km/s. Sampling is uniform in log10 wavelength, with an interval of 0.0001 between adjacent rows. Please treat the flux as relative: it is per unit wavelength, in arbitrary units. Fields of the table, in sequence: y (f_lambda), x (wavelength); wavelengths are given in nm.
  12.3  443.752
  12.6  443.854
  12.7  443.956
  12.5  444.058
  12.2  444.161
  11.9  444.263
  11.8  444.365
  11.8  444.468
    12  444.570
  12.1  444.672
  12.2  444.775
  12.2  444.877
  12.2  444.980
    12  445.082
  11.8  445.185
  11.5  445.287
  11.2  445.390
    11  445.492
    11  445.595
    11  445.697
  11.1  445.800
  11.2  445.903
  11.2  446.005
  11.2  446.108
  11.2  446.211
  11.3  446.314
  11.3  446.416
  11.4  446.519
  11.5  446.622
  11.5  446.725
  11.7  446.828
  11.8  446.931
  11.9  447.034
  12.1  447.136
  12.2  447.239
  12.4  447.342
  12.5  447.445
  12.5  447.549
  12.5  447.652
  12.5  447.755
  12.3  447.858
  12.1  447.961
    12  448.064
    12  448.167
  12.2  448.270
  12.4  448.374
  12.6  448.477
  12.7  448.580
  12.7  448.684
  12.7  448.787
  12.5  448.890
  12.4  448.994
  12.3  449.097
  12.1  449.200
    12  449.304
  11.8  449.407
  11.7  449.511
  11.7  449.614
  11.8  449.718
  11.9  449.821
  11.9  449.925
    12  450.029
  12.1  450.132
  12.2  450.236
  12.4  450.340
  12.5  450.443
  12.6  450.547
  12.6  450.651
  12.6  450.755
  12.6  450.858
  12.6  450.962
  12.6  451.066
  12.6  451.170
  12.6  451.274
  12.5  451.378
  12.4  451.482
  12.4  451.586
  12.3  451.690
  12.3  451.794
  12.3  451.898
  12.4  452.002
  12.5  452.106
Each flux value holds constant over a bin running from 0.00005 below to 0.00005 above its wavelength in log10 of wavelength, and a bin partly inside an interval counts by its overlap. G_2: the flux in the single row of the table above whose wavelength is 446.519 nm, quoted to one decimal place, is 11.4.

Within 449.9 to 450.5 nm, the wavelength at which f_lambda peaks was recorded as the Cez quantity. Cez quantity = 450.443 nm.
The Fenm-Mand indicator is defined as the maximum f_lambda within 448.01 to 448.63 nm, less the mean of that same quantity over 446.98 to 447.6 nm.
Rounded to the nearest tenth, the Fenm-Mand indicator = 0.4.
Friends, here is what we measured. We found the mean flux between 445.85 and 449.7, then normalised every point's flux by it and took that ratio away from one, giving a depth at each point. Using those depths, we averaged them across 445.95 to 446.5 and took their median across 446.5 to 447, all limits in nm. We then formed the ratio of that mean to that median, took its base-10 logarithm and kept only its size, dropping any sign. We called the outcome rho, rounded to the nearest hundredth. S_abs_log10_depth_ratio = 0.18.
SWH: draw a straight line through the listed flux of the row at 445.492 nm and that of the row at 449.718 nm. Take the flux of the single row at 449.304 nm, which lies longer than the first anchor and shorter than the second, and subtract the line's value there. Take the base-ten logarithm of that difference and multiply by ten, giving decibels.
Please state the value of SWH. -5.6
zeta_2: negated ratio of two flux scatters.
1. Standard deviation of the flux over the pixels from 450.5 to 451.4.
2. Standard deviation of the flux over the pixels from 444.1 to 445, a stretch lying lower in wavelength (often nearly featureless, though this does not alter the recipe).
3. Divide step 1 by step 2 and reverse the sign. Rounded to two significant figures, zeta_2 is -0.19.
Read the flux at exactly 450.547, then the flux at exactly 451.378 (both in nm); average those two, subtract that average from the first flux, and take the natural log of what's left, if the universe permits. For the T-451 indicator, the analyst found -3.00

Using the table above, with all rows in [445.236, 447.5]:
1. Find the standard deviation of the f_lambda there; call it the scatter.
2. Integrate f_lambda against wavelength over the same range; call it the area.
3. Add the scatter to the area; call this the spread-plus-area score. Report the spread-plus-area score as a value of 26.5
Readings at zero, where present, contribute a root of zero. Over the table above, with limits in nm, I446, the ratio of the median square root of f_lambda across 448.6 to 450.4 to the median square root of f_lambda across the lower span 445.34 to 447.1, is 1.04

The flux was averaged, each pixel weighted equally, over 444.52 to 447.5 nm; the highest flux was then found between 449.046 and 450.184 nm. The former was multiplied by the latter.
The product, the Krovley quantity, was 143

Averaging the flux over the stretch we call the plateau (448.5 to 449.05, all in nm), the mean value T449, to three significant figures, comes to 12.6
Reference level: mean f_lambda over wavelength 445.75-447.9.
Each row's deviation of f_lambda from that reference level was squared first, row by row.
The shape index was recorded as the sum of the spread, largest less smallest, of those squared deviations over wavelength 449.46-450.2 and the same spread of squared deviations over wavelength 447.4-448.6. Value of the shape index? 0.91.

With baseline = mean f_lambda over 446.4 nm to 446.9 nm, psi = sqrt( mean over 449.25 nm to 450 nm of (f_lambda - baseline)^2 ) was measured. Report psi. 0.4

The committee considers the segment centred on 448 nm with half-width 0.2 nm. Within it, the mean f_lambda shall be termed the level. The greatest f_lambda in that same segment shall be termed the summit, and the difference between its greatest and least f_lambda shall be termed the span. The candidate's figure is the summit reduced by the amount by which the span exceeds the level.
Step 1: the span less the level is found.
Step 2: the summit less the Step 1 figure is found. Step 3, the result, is 24.1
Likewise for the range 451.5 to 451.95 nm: 24.6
